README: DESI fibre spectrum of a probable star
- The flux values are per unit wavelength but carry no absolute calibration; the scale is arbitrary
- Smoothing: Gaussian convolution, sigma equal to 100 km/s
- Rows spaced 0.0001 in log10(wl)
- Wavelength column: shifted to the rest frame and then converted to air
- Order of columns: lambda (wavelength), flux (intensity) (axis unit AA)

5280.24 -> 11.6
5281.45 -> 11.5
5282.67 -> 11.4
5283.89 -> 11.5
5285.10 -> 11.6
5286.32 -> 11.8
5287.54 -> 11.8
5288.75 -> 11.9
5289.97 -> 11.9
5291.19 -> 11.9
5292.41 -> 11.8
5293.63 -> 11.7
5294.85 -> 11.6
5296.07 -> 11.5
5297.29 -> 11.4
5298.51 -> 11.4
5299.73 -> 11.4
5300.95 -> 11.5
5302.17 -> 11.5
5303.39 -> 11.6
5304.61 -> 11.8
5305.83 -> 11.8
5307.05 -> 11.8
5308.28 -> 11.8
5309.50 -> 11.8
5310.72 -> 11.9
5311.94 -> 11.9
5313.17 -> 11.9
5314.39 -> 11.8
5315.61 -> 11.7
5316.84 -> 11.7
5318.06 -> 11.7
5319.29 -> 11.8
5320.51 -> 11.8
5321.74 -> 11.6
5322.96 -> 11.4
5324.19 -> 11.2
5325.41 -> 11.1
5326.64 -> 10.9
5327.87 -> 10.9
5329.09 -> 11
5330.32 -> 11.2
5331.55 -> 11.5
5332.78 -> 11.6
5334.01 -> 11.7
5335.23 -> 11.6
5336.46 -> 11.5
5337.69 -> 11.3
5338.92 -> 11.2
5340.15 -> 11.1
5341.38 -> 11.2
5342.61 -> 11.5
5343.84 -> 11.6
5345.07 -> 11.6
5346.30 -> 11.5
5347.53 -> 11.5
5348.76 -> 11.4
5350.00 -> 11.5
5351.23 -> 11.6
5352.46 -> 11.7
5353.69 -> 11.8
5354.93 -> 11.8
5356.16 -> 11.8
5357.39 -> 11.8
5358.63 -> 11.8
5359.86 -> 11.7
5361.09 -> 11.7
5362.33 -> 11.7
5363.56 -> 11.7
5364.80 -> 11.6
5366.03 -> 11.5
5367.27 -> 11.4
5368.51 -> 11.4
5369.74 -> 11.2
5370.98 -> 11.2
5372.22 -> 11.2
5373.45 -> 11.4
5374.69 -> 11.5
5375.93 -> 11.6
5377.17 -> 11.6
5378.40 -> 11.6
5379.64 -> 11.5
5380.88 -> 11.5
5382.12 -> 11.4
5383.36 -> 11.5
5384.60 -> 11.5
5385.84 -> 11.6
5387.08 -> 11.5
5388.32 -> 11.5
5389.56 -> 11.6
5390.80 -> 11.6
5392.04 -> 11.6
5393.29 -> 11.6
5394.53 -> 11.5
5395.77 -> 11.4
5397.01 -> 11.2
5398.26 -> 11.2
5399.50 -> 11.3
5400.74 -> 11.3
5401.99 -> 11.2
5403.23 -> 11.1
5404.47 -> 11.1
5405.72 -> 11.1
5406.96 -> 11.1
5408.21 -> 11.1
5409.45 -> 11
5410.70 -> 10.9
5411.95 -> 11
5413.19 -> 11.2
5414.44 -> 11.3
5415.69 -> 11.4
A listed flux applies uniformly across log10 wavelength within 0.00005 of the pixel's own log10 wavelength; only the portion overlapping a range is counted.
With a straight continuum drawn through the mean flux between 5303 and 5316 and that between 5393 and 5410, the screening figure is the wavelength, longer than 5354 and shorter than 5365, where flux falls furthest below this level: 5364.80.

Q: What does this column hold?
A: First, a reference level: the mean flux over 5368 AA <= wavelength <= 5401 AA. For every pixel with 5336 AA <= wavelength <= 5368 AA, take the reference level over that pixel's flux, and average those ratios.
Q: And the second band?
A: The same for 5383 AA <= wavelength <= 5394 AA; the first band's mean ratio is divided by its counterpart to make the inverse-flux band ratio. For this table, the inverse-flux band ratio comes 1.000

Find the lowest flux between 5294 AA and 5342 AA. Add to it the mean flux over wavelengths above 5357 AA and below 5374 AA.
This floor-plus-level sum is 22.4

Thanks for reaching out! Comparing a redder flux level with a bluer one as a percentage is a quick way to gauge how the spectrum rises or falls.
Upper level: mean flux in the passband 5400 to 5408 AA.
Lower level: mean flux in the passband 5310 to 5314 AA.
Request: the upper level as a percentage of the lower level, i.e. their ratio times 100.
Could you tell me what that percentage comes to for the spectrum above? 94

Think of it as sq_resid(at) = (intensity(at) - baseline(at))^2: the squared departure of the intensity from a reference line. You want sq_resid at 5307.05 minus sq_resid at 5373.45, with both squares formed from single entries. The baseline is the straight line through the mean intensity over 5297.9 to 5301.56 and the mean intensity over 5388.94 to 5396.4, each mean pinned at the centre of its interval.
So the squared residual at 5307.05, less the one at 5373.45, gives 0.11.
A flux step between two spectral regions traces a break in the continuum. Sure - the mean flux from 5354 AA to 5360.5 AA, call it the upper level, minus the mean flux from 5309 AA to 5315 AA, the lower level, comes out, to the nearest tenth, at -0.1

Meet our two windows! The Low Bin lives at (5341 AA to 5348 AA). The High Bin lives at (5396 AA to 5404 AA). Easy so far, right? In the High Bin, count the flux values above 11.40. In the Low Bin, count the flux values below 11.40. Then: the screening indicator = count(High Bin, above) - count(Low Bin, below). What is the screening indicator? -1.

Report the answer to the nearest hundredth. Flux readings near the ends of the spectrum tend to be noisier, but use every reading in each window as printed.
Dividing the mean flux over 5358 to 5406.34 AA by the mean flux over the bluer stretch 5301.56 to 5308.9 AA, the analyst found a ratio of 0.98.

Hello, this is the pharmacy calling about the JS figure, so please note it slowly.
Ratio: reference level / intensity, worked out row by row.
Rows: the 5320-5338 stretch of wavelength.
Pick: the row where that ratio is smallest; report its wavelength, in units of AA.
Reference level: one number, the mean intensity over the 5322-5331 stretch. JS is 5320.51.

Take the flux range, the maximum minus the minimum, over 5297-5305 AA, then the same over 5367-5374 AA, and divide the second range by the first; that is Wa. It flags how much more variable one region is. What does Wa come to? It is 0.50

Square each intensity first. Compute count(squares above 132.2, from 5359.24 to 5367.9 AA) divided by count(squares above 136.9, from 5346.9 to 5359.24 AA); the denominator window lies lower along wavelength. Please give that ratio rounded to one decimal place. 1.2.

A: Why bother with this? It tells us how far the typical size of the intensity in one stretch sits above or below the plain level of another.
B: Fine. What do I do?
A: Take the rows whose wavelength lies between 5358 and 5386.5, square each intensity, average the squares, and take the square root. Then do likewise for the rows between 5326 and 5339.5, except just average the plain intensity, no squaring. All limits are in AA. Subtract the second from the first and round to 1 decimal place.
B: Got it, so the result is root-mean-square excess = 0.2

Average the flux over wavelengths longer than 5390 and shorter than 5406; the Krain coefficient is 11.3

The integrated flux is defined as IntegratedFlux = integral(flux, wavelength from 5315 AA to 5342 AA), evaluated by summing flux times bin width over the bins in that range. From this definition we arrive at 308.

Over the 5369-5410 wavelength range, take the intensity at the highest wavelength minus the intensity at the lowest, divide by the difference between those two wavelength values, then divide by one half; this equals -0.010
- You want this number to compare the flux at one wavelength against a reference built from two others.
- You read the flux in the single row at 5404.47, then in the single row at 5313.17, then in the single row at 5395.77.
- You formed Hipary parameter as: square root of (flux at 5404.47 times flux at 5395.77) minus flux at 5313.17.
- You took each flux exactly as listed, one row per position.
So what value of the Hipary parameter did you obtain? -0.65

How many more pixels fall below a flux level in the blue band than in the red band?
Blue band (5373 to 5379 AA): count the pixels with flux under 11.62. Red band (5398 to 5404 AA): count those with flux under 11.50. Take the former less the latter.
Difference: 0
